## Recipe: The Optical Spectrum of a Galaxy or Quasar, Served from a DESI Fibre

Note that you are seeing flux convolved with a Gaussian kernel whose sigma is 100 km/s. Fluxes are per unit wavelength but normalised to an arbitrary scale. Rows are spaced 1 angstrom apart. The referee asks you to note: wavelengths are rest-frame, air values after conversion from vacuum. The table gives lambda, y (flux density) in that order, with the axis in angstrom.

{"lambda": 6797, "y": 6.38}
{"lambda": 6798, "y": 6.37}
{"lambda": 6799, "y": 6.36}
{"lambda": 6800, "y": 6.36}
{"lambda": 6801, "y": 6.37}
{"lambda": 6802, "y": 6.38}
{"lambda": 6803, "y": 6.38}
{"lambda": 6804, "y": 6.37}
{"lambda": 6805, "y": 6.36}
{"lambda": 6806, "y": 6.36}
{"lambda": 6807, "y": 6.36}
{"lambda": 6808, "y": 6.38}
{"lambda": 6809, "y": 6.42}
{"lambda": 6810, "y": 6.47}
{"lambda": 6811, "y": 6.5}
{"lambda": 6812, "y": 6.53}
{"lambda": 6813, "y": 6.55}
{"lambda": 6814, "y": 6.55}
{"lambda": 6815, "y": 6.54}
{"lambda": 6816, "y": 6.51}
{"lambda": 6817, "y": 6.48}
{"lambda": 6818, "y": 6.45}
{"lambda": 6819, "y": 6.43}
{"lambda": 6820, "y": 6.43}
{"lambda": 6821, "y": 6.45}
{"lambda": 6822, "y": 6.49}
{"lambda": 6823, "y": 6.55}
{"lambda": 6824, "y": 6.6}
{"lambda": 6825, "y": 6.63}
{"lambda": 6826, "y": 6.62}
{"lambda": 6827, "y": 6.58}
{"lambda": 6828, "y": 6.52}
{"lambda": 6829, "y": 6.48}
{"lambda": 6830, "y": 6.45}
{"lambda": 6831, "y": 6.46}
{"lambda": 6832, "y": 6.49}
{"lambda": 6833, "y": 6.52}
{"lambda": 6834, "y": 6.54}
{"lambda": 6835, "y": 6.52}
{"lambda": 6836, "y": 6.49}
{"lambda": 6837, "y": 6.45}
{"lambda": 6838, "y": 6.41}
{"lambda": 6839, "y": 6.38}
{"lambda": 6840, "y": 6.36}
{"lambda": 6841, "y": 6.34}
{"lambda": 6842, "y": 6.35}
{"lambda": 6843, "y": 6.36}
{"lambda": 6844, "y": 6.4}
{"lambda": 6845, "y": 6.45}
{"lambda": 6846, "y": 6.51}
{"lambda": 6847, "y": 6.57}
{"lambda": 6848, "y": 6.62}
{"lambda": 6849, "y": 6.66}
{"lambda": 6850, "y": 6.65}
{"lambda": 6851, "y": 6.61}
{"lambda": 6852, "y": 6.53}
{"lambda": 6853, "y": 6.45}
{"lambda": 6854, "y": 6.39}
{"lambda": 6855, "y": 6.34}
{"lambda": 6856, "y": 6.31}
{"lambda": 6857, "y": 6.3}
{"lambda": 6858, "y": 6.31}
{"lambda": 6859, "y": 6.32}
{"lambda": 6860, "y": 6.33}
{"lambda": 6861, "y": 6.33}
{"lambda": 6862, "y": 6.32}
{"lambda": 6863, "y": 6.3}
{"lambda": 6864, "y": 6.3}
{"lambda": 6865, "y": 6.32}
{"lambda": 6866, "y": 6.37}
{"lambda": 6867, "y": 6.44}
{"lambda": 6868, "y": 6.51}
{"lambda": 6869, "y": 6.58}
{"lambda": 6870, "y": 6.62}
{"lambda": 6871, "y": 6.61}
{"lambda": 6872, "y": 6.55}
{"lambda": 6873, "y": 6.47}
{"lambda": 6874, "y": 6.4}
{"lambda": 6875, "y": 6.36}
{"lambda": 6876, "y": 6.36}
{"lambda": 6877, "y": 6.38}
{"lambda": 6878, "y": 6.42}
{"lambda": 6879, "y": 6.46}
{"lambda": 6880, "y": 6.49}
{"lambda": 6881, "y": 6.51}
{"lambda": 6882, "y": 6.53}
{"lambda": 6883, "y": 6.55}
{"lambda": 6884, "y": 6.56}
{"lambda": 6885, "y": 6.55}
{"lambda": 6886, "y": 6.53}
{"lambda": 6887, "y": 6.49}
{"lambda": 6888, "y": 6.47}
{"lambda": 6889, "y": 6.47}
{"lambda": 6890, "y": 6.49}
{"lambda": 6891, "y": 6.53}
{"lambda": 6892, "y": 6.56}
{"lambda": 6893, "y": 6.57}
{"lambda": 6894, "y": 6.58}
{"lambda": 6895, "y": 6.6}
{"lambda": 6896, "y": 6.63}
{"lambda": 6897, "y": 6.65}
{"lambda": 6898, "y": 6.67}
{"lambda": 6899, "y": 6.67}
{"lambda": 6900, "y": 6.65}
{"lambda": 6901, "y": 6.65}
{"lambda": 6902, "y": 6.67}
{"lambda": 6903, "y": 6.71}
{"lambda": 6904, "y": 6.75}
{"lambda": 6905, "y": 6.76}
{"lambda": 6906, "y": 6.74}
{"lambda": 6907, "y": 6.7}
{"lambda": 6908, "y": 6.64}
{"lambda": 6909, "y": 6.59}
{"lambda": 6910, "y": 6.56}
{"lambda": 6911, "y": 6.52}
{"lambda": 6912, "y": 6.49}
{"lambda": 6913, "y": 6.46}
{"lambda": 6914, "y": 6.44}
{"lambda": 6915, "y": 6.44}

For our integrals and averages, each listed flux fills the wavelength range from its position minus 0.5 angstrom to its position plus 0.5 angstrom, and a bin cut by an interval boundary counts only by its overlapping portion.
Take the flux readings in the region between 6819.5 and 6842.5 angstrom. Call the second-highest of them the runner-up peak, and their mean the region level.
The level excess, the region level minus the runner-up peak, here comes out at -0.137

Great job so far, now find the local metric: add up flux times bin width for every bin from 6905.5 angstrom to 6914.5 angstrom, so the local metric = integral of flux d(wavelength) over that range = 59.1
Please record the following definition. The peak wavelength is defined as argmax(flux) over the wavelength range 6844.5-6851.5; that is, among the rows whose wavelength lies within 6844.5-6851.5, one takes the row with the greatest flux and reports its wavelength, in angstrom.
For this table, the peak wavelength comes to 6849 angstrom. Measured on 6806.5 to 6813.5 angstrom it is 6813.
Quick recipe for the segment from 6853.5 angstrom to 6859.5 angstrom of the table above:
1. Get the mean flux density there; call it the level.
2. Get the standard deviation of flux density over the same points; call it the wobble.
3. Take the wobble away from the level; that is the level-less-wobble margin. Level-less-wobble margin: 6.30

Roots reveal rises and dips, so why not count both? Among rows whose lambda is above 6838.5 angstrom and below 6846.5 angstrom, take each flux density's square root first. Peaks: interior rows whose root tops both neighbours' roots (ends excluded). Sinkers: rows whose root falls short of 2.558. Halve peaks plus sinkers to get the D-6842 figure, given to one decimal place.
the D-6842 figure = 4.0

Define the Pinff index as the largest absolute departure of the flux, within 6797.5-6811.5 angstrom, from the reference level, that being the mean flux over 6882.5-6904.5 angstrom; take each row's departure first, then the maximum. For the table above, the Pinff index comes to 0.23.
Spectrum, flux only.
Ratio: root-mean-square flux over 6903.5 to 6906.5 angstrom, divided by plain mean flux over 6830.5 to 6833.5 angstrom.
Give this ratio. 1.04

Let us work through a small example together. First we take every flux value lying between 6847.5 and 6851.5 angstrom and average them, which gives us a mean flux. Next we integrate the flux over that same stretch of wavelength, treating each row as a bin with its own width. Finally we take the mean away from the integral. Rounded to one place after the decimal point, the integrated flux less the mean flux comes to 19.9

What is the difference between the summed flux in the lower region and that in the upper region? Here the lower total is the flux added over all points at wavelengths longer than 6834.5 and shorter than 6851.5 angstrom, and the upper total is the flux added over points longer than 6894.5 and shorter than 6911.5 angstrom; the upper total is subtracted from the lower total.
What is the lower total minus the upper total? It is -3.0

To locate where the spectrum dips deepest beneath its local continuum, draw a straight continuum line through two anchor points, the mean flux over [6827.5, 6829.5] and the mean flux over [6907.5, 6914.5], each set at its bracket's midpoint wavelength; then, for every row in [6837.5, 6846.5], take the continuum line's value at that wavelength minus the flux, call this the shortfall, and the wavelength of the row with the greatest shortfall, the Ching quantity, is 6841 angstrom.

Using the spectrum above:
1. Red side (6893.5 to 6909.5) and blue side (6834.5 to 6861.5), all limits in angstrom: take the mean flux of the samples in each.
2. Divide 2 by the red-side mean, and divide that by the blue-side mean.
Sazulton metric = 0.0466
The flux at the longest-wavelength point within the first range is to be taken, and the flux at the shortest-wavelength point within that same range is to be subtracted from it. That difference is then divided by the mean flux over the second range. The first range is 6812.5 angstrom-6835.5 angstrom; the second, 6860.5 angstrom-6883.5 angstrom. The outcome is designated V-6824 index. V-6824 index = -0.0047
